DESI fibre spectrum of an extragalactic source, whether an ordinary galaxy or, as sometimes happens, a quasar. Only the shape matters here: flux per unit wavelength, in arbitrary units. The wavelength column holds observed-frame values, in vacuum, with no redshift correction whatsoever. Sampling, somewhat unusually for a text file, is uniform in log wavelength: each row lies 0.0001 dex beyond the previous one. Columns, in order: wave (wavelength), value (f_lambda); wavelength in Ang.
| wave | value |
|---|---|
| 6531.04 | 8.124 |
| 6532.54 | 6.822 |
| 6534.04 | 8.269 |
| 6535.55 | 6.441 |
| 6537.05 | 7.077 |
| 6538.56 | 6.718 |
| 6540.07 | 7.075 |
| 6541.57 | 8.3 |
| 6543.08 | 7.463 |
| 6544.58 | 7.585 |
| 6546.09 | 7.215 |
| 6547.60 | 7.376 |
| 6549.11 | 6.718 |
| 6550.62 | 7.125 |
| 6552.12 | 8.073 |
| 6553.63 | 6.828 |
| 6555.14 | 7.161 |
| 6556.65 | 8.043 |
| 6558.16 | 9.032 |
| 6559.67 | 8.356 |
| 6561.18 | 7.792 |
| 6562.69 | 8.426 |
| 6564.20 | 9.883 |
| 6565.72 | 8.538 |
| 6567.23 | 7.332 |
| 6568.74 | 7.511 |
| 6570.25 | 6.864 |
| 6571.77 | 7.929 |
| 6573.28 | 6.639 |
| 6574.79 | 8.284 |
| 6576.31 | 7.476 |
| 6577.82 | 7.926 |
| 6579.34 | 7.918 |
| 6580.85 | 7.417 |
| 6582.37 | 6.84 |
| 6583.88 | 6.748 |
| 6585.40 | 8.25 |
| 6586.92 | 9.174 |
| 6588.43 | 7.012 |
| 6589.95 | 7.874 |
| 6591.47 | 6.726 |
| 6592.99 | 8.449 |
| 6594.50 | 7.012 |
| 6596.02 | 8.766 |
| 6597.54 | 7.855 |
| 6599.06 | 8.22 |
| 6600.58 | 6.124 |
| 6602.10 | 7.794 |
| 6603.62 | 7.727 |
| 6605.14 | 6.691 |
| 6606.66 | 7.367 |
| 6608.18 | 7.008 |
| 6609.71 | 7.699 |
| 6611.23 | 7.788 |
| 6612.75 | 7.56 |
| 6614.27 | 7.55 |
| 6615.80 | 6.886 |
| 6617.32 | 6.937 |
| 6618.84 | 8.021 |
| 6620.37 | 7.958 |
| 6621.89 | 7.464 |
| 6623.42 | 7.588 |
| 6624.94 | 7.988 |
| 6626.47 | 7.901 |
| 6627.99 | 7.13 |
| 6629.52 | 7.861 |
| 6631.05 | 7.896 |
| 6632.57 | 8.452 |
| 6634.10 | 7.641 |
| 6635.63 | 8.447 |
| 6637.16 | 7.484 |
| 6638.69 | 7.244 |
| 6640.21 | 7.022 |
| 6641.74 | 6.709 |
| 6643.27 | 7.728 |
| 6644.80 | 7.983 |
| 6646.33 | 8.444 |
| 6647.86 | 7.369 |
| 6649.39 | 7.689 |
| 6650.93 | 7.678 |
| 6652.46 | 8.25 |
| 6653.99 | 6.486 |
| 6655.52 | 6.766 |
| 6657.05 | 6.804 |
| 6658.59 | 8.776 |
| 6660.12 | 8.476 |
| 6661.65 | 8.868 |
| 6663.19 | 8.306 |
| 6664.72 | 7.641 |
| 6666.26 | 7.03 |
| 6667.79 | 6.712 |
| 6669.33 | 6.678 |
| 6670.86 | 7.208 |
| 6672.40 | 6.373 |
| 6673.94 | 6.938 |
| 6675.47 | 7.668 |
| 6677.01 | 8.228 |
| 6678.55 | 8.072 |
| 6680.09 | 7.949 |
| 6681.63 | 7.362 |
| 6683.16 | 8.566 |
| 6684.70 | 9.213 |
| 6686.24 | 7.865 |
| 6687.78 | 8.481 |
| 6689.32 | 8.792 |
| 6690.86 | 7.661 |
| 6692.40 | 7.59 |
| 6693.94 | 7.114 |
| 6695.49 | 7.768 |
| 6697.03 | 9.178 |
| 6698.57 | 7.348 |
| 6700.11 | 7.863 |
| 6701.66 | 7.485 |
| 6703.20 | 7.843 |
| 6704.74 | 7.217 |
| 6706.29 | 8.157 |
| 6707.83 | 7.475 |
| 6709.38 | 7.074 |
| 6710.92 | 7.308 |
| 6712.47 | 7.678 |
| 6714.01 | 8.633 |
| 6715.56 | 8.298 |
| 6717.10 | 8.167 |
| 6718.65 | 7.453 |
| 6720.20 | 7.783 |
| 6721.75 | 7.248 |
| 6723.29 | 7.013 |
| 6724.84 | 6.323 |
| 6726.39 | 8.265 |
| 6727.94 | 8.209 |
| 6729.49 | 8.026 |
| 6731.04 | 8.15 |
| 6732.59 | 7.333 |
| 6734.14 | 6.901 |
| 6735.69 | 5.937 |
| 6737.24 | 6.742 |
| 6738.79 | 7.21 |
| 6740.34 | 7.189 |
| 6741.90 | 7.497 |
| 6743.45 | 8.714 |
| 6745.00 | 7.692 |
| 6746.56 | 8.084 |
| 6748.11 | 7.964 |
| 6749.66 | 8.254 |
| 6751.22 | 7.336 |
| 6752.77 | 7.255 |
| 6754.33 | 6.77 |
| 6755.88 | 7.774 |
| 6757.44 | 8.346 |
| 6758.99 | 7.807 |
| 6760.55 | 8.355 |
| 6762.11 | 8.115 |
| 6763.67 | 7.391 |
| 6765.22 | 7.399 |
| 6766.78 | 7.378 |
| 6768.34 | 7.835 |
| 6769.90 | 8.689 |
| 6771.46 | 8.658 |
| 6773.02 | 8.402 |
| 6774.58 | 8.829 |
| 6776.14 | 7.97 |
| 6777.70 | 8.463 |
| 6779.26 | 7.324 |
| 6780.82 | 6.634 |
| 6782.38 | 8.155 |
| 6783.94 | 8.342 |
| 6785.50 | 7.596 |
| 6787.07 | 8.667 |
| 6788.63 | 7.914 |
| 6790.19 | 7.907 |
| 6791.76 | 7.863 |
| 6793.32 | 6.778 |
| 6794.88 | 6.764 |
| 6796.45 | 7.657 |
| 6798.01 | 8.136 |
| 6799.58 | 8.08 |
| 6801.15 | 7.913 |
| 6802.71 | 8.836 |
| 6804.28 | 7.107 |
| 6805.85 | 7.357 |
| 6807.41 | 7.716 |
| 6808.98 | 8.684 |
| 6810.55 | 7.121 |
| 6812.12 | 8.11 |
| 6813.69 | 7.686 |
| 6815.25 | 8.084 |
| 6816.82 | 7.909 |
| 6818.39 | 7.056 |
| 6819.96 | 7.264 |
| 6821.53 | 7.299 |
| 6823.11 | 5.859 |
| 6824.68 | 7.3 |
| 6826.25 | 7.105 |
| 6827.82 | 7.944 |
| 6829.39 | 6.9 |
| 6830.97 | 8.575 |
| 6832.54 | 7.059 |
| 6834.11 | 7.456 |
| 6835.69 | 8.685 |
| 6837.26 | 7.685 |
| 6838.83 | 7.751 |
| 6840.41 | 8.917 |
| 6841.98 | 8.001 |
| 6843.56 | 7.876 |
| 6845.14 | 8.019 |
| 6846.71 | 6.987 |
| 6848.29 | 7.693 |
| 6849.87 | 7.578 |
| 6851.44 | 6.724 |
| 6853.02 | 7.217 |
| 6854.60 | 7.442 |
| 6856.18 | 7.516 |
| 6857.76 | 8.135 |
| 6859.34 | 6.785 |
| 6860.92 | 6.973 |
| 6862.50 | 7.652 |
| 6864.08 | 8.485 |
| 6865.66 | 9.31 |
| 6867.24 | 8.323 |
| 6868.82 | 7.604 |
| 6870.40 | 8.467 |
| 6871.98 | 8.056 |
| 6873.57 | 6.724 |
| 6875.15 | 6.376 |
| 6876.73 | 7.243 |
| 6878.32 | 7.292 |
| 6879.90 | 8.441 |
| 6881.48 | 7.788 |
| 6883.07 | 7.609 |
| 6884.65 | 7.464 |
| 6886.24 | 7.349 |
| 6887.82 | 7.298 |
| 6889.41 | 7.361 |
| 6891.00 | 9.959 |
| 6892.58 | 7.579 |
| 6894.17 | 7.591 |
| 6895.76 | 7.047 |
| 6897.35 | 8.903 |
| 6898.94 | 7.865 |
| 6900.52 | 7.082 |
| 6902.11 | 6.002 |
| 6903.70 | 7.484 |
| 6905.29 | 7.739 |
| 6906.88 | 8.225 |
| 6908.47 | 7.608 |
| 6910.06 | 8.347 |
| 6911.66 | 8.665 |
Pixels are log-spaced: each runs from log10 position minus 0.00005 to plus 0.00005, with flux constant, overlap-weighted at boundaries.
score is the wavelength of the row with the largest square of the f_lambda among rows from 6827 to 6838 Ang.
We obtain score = 6835.69 Ang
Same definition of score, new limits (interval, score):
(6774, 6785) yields 6774.58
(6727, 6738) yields 6727.94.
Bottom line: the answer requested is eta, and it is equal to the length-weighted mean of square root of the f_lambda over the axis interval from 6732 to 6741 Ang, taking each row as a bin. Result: 2.62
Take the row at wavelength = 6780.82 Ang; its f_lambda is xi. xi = 6.634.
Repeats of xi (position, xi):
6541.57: 8.3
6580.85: 7.417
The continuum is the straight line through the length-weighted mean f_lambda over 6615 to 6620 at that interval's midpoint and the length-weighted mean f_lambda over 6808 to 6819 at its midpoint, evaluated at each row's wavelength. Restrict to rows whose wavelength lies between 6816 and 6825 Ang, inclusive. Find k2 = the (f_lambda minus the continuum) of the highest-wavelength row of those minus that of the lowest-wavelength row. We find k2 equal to -0.6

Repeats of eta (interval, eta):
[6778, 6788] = 2.79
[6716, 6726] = 2.72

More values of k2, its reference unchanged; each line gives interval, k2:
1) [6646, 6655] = -2.0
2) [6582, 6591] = 1.0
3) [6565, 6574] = -1.9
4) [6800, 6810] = 0.8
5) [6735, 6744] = 2.8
